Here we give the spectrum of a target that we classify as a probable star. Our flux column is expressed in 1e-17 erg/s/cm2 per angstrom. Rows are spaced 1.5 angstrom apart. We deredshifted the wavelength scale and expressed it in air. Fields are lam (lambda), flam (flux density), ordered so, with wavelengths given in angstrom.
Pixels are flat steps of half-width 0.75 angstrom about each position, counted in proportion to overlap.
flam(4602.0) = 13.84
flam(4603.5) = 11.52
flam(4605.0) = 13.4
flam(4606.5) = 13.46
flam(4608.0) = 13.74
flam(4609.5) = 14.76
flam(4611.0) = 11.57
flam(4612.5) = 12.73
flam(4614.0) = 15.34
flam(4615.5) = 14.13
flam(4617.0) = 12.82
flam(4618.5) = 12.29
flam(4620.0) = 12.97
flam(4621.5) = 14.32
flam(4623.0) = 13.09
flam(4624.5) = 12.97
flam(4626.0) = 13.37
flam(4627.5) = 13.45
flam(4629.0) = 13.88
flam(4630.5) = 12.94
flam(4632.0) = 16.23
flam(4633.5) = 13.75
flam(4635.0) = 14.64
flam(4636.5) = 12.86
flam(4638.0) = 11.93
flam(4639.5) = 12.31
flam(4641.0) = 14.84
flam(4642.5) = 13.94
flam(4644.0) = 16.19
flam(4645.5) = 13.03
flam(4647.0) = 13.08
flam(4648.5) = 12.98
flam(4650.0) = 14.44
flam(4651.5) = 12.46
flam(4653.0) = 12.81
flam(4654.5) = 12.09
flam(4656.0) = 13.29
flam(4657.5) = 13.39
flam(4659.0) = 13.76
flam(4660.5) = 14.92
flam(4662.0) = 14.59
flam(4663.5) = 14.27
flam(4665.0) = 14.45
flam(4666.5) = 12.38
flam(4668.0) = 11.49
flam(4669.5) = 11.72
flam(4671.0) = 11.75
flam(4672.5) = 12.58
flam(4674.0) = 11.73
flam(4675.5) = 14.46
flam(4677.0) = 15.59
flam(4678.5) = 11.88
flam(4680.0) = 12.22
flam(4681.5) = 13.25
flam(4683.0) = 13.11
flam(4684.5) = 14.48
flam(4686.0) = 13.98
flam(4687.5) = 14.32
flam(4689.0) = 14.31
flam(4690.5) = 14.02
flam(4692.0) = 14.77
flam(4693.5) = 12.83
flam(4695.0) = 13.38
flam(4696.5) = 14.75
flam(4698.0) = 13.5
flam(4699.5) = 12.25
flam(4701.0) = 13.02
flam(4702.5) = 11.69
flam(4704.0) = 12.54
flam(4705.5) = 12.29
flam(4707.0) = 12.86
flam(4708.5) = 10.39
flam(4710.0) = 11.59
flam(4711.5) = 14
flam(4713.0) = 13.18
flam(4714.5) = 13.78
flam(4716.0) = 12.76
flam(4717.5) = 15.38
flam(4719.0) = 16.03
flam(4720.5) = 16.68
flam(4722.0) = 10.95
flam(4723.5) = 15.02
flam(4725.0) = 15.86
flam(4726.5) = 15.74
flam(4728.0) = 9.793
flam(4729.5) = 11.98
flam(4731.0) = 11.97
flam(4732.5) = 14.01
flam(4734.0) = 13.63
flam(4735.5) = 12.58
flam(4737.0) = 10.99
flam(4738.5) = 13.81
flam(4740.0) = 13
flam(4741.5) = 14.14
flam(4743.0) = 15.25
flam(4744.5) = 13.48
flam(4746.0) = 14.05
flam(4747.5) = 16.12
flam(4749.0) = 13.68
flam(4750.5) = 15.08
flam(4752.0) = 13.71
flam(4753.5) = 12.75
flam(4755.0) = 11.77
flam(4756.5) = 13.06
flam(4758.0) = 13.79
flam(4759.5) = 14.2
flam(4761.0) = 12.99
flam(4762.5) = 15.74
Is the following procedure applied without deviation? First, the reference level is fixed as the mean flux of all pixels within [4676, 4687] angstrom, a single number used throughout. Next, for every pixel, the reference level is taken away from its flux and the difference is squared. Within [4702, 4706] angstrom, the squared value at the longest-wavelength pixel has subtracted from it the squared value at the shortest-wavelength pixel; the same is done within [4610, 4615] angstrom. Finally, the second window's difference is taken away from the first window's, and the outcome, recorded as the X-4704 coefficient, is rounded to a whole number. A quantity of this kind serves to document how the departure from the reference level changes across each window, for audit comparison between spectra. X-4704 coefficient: -1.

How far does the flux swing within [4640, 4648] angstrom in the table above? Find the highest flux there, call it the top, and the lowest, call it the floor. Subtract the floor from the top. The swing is 3.2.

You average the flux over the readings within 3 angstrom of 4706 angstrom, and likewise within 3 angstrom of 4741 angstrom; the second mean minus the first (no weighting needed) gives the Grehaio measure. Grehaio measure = 2.0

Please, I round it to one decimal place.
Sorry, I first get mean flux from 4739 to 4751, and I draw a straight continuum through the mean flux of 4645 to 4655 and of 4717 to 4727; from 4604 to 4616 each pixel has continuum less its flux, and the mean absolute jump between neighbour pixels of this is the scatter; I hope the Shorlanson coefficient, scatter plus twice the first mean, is 30.0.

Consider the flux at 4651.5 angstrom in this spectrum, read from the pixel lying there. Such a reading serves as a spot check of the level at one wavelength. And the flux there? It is 12.46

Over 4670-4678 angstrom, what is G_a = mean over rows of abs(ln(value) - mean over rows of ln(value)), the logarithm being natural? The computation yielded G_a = 0.107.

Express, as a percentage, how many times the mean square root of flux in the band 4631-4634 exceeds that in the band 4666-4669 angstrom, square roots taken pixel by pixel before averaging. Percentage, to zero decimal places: 112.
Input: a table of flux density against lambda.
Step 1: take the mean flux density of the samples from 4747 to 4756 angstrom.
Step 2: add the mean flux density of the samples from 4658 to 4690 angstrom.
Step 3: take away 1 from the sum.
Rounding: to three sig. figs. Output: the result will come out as 26.2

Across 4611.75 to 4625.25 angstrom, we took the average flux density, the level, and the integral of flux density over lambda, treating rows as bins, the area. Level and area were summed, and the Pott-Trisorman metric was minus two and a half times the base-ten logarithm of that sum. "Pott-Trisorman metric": -5.7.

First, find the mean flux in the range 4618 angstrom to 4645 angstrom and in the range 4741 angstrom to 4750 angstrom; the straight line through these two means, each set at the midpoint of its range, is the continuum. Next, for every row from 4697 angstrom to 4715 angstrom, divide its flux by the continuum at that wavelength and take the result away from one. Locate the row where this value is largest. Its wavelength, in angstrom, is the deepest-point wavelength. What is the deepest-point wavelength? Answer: 4708.5 angstrom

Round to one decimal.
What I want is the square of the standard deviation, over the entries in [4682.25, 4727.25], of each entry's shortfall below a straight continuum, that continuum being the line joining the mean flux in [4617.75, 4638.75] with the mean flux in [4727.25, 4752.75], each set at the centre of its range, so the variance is 2.3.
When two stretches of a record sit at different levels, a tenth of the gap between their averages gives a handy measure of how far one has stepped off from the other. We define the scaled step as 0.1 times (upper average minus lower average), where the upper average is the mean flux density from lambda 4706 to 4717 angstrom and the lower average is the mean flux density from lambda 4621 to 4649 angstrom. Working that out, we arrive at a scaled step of -0.10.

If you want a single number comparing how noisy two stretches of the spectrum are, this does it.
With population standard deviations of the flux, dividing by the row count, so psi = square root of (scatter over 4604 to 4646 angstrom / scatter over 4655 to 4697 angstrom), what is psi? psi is 0.995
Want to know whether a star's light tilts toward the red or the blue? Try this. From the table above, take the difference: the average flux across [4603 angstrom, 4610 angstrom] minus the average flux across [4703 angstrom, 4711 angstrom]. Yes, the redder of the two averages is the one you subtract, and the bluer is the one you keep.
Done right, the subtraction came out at 1.4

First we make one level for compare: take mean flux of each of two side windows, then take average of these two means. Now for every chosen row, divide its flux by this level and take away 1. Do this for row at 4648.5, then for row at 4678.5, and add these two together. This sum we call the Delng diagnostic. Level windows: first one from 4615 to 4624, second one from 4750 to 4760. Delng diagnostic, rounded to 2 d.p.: -0.14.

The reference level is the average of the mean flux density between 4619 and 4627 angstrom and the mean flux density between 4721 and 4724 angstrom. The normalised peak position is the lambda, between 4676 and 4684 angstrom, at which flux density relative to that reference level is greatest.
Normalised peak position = 4677.0 angstrom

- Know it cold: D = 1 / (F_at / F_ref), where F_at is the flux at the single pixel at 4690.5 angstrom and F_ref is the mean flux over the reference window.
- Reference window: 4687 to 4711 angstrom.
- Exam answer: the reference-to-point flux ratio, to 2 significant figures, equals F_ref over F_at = 0.93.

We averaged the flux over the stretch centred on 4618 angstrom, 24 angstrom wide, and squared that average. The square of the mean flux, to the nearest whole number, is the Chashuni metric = 180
